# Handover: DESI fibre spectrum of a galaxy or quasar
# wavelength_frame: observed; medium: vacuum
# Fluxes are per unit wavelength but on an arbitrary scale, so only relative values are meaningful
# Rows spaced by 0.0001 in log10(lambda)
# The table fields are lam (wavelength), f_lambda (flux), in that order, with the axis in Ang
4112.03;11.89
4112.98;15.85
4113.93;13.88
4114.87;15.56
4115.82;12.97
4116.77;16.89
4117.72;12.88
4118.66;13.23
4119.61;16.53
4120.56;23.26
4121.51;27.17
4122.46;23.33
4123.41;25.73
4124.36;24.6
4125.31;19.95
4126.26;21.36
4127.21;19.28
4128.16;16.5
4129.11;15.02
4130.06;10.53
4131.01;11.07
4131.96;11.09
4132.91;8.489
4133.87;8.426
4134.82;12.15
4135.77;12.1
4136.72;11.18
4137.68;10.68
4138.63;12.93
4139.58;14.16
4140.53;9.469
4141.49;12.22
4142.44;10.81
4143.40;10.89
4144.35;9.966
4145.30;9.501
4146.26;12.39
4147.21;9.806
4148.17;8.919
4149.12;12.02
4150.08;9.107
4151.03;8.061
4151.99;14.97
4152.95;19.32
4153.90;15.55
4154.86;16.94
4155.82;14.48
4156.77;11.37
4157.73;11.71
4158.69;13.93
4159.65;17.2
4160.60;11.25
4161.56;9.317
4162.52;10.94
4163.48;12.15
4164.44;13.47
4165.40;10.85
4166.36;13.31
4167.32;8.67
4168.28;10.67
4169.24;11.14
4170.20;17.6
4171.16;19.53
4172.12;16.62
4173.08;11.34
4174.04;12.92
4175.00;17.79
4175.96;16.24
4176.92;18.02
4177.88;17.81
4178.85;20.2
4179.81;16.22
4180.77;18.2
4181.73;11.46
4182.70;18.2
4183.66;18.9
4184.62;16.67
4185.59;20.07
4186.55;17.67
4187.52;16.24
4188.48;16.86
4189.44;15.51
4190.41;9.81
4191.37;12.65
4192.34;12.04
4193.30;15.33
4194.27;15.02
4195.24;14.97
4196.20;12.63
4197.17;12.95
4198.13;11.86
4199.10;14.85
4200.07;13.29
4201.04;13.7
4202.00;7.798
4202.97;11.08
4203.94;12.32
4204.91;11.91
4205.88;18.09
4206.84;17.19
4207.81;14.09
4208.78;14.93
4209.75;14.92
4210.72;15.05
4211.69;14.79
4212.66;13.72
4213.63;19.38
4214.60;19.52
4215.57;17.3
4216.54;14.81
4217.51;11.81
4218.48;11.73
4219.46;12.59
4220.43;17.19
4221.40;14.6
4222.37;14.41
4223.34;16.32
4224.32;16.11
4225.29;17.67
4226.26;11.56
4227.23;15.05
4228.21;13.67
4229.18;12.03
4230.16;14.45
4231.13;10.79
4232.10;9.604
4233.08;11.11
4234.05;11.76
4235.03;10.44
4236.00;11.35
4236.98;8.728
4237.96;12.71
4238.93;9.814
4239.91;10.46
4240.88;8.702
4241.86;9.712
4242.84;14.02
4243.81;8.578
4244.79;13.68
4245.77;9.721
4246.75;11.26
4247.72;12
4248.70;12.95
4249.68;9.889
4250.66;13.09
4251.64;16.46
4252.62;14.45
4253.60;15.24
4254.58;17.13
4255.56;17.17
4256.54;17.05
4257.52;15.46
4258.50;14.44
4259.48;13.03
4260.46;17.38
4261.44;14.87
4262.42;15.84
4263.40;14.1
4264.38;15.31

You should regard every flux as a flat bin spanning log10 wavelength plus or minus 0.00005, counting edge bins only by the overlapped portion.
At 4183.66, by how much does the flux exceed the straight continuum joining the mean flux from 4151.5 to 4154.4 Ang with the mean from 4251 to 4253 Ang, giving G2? 3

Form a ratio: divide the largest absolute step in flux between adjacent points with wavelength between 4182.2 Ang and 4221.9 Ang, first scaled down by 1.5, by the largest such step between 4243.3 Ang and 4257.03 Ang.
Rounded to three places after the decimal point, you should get 0.808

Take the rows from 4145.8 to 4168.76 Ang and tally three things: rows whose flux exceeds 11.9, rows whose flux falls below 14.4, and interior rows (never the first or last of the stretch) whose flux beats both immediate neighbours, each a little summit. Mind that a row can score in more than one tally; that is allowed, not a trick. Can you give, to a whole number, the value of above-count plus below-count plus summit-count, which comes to 36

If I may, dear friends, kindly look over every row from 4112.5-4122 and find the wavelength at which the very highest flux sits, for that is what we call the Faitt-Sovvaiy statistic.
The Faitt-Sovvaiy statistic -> 4121.51 Ang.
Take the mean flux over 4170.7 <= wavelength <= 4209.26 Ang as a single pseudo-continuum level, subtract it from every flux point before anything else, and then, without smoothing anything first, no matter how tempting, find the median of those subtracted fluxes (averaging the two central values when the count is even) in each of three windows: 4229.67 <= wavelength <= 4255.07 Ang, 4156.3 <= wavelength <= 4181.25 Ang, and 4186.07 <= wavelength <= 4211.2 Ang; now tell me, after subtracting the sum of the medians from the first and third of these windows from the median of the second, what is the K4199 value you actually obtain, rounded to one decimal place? 2.7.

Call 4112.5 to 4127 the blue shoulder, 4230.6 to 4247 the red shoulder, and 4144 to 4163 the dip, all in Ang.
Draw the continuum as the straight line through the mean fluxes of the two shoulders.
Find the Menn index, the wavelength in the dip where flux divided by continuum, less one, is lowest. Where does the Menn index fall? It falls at 4151.03 Ang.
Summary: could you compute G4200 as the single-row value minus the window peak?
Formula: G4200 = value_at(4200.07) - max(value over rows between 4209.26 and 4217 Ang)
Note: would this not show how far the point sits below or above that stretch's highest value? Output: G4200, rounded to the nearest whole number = -6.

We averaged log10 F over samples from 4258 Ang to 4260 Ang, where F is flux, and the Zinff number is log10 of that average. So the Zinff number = 0.06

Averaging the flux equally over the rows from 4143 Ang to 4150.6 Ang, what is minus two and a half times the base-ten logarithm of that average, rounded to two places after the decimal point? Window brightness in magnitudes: -2.53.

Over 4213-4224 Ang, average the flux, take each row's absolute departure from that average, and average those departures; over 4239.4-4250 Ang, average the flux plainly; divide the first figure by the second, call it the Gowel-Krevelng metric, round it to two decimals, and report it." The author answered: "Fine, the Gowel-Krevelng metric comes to 0.21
